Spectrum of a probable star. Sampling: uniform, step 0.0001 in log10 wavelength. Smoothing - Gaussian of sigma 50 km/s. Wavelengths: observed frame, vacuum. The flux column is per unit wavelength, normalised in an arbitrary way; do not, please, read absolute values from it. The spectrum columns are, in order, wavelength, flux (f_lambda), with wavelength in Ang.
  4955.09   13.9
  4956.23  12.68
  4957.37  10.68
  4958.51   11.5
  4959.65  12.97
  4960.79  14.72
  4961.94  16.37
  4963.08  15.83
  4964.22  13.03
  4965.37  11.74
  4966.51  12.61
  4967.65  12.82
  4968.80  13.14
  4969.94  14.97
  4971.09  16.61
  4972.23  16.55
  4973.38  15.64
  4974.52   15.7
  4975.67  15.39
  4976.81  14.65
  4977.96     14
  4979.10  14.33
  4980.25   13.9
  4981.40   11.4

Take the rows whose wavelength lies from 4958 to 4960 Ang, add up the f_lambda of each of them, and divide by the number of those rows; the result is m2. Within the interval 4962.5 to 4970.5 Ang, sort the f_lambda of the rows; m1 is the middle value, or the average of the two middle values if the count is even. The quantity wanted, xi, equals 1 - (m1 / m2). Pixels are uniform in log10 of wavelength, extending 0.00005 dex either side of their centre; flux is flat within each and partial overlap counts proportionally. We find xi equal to -0.1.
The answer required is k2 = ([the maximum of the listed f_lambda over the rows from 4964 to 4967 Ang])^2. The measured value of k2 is 170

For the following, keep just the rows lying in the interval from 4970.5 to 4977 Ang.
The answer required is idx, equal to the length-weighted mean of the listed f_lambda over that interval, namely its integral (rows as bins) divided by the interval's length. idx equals 15.8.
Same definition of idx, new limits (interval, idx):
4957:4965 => 13.6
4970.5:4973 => 16.5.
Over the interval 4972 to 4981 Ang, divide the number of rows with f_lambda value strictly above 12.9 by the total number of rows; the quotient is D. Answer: 1.00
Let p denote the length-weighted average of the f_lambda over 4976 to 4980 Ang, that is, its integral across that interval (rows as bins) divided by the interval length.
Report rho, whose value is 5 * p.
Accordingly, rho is 72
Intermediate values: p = 14.4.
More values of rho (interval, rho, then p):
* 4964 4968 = 62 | 12.5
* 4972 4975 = 80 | 15.9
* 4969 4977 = 78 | 15.6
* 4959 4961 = 68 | 13.6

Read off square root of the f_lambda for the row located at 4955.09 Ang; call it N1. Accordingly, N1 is 3.7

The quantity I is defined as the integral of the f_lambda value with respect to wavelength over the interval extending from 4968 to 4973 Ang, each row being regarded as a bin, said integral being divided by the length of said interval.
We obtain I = 15.2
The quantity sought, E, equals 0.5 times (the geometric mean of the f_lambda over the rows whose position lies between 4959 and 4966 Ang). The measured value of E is 7.01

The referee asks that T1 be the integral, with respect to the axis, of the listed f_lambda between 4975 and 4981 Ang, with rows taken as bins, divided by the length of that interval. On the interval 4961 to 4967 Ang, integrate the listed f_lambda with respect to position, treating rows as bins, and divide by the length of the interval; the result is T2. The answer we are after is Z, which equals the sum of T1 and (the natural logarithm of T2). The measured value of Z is 17.0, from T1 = 14.4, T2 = 14.0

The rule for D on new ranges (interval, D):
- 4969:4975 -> 1.00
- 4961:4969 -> 0.57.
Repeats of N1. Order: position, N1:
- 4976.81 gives 3.8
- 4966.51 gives 3.6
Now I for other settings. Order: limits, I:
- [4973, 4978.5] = 15.1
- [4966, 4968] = 12.7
